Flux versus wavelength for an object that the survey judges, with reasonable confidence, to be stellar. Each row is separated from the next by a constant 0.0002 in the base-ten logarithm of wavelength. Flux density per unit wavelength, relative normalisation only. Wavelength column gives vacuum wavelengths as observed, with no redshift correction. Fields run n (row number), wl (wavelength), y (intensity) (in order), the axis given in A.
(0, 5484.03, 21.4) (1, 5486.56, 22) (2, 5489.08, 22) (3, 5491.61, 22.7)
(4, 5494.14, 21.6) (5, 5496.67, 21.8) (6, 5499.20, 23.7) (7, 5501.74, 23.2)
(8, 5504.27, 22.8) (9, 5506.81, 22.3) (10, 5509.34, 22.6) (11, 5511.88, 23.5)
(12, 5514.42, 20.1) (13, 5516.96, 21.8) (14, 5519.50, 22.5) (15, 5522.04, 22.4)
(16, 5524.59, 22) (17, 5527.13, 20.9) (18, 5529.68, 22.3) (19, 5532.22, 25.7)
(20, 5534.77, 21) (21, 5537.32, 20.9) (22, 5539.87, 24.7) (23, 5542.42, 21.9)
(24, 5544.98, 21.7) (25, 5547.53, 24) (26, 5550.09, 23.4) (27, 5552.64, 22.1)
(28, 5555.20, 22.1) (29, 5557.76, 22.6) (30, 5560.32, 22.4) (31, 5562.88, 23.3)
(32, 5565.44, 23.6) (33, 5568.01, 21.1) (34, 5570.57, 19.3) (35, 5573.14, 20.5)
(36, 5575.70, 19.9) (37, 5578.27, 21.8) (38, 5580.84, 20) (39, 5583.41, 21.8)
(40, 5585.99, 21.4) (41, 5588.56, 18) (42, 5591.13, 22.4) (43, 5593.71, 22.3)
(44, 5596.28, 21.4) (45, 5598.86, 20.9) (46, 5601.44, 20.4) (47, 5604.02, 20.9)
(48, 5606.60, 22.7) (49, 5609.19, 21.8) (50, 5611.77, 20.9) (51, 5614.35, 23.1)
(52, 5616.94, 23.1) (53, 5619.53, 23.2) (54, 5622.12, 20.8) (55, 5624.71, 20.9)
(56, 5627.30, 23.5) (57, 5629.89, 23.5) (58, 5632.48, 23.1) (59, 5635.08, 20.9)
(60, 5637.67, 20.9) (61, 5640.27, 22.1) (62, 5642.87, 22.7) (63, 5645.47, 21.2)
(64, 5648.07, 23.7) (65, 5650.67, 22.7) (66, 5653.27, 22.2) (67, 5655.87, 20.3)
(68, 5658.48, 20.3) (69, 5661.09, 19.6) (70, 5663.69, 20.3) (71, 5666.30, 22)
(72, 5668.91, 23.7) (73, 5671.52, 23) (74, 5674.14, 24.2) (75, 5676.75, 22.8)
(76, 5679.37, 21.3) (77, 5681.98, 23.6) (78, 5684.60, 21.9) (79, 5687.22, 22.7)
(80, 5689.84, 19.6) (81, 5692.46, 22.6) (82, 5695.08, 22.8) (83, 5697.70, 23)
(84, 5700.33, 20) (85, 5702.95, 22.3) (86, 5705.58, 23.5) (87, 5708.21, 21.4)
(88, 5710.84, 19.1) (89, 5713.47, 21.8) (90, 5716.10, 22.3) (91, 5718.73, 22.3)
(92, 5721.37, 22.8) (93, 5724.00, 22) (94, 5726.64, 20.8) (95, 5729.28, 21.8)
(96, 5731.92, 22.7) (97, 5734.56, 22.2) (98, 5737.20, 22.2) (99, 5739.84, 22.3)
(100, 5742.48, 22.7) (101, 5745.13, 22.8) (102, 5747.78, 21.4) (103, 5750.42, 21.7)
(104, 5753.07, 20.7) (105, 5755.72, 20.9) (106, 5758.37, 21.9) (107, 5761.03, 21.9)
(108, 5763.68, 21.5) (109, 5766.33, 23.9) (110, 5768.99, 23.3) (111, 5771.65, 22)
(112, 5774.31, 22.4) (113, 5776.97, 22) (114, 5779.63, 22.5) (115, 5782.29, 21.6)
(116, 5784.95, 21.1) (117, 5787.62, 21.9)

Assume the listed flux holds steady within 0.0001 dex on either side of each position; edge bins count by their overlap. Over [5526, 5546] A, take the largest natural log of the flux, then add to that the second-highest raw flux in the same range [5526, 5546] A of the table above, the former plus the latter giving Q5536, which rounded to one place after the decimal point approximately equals 27.9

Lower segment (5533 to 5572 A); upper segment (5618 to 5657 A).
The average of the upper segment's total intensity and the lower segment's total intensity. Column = 333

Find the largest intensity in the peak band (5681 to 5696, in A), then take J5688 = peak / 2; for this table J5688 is 11.8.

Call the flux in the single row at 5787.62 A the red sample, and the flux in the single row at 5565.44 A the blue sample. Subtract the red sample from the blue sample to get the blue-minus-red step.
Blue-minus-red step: 1.7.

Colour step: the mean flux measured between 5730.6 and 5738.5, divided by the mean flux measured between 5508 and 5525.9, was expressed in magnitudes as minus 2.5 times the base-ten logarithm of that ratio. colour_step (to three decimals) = -0.012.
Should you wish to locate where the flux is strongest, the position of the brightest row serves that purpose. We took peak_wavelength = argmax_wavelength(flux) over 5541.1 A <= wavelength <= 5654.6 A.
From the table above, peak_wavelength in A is 5547.53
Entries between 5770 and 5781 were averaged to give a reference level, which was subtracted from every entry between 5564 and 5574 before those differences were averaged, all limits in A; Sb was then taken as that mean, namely -1.1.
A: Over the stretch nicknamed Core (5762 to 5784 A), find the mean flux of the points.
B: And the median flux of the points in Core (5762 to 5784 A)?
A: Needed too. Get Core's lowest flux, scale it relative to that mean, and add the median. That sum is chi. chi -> 23.2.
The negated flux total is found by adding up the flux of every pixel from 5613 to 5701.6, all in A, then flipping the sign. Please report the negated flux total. -751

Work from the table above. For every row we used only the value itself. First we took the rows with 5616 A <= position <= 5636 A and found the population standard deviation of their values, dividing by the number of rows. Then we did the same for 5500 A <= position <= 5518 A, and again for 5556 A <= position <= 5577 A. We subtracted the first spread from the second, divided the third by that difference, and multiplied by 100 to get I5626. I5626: -1154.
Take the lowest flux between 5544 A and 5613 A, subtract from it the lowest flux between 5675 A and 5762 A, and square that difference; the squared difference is 1.2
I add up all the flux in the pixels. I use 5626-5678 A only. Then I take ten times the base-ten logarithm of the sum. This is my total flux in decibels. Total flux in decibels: 26.5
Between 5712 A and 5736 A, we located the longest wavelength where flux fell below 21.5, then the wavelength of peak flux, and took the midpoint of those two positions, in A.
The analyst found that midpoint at 5724.0 A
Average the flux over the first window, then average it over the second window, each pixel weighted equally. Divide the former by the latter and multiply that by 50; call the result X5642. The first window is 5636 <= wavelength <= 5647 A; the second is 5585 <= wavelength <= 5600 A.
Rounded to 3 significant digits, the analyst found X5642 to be 51.6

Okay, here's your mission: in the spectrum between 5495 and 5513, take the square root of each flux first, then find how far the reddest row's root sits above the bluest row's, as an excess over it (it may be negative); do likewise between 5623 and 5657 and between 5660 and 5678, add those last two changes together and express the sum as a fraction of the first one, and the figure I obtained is 1.6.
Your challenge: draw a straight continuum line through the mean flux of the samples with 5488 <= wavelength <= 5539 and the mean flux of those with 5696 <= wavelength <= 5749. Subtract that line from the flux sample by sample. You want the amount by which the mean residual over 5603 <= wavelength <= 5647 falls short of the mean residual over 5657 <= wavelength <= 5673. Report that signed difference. -0.53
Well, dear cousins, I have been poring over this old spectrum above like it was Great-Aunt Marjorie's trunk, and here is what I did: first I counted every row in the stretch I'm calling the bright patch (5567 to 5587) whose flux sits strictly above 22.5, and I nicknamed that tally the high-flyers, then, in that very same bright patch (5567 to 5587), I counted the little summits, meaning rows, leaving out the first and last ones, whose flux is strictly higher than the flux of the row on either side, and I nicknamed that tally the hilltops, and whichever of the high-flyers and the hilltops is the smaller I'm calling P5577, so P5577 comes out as 0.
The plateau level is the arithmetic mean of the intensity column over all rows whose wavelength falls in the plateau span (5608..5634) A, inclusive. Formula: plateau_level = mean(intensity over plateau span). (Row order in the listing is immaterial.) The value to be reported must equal 22.4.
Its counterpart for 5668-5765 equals 22.1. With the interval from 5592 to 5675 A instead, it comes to 21.9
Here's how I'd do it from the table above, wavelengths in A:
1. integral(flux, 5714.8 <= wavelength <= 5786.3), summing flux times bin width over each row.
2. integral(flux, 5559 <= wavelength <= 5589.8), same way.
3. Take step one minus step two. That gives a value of 928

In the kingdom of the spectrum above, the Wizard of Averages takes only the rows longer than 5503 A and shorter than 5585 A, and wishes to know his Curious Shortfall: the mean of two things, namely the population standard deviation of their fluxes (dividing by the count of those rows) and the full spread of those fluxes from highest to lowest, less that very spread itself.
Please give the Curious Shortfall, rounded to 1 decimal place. -2.5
